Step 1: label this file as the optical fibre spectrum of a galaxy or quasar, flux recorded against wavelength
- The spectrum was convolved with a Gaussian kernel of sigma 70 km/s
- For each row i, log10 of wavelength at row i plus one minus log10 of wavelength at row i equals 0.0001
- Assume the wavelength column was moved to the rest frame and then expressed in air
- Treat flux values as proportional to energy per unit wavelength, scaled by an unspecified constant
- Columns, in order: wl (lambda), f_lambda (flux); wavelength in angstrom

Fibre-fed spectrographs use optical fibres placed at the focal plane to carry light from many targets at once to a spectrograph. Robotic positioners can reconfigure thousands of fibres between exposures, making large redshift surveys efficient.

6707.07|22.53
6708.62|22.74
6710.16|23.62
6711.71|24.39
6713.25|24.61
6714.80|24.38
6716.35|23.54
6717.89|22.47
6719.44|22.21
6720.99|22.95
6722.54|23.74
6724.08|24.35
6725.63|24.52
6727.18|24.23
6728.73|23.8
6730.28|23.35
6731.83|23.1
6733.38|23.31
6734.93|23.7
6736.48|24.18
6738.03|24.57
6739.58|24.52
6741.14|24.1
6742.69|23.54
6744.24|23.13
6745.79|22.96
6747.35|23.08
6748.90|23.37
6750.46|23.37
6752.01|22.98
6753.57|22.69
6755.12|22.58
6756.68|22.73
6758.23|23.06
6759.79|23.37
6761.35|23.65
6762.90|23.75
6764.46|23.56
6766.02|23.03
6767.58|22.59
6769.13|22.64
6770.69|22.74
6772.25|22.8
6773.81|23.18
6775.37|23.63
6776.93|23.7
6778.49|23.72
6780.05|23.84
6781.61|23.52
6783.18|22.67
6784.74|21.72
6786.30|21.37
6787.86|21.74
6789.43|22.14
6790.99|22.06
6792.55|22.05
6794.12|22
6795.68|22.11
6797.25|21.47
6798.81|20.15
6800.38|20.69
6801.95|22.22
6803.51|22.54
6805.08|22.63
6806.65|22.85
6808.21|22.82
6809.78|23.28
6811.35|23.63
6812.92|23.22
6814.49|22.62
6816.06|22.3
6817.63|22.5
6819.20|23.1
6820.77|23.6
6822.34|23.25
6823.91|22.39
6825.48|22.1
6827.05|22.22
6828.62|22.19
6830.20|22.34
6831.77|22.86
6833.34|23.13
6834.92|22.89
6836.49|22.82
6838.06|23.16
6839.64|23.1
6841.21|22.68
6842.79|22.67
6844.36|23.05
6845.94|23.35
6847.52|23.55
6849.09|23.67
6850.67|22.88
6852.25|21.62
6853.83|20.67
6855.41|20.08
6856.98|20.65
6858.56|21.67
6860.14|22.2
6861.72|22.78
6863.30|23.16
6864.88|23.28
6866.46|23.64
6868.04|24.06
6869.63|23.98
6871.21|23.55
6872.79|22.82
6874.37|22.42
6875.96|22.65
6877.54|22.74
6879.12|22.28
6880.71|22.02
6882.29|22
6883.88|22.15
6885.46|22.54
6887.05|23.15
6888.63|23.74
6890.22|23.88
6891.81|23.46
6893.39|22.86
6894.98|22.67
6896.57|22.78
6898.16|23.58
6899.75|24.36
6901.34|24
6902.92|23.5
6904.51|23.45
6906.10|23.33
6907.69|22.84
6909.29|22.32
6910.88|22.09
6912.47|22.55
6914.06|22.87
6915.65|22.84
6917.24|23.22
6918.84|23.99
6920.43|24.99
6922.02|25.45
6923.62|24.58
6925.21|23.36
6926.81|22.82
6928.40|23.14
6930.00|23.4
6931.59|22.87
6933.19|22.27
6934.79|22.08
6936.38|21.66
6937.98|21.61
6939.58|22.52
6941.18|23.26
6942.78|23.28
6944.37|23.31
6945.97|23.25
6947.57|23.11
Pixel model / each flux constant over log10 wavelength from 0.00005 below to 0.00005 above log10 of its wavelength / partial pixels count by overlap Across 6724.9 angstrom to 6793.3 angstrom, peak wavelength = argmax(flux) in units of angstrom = 6738.03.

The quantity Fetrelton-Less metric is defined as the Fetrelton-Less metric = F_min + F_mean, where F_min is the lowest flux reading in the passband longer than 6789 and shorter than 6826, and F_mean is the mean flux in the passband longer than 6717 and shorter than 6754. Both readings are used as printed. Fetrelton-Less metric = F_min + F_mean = 43.7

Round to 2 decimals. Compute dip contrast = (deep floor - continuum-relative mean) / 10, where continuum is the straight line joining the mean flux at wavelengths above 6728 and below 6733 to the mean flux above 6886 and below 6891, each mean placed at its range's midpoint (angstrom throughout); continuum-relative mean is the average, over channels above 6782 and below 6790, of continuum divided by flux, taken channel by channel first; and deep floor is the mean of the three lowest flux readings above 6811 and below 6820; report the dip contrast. 2.14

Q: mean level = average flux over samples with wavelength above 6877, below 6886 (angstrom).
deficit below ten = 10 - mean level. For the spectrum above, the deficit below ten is -12.3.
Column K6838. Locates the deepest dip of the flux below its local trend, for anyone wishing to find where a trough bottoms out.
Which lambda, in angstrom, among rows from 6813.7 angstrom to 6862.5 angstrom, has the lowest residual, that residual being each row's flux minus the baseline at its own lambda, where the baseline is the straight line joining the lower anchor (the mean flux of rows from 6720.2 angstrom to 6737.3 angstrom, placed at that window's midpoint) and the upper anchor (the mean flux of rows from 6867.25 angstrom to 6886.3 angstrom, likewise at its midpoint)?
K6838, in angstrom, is 6855.41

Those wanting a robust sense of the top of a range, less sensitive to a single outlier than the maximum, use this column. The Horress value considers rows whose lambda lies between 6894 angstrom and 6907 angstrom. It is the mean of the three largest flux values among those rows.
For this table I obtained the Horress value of 24.0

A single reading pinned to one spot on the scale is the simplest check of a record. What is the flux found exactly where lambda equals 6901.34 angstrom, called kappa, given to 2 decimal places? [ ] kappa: 24.00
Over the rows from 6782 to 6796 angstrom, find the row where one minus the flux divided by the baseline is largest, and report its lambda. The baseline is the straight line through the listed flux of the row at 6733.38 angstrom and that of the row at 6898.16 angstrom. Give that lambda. 6786.30 angstrom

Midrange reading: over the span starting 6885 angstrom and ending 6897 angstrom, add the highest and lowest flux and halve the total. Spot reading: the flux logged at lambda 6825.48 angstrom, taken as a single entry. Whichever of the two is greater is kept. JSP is 23.2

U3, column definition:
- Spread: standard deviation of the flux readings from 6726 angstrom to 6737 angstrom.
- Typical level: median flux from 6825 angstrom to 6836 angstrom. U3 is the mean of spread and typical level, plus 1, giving 12.4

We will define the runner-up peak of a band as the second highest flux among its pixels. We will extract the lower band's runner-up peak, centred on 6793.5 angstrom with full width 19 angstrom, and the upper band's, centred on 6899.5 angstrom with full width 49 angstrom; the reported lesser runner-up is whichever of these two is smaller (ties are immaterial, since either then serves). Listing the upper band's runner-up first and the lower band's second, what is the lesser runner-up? 22.1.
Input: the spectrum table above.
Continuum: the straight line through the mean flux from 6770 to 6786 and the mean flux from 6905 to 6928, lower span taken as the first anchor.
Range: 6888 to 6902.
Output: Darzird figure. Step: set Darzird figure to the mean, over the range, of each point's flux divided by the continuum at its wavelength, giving 1.01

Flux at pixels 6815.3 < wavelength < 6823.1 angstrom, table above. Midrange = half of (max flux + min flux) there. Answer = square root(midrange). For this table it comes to 4.79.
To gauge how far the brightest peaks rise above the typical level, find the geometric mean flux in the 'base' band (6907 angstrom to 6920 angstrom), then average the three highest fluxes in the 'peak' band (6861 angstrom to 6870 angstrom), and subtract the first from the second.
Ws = 1.1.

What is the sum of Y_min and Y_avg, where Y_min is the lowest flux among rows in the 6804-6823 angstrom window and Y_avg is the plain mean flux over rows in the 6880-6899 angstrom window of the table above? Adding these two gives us 45.2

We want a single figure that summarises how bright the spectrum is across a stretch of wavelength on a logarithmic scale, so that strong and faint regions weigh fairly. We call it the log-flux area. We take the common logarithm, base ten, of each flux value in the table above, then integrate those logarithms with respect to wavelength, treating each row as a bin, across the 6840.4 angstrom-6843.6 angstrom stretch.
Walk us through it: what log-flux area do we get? 4.3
